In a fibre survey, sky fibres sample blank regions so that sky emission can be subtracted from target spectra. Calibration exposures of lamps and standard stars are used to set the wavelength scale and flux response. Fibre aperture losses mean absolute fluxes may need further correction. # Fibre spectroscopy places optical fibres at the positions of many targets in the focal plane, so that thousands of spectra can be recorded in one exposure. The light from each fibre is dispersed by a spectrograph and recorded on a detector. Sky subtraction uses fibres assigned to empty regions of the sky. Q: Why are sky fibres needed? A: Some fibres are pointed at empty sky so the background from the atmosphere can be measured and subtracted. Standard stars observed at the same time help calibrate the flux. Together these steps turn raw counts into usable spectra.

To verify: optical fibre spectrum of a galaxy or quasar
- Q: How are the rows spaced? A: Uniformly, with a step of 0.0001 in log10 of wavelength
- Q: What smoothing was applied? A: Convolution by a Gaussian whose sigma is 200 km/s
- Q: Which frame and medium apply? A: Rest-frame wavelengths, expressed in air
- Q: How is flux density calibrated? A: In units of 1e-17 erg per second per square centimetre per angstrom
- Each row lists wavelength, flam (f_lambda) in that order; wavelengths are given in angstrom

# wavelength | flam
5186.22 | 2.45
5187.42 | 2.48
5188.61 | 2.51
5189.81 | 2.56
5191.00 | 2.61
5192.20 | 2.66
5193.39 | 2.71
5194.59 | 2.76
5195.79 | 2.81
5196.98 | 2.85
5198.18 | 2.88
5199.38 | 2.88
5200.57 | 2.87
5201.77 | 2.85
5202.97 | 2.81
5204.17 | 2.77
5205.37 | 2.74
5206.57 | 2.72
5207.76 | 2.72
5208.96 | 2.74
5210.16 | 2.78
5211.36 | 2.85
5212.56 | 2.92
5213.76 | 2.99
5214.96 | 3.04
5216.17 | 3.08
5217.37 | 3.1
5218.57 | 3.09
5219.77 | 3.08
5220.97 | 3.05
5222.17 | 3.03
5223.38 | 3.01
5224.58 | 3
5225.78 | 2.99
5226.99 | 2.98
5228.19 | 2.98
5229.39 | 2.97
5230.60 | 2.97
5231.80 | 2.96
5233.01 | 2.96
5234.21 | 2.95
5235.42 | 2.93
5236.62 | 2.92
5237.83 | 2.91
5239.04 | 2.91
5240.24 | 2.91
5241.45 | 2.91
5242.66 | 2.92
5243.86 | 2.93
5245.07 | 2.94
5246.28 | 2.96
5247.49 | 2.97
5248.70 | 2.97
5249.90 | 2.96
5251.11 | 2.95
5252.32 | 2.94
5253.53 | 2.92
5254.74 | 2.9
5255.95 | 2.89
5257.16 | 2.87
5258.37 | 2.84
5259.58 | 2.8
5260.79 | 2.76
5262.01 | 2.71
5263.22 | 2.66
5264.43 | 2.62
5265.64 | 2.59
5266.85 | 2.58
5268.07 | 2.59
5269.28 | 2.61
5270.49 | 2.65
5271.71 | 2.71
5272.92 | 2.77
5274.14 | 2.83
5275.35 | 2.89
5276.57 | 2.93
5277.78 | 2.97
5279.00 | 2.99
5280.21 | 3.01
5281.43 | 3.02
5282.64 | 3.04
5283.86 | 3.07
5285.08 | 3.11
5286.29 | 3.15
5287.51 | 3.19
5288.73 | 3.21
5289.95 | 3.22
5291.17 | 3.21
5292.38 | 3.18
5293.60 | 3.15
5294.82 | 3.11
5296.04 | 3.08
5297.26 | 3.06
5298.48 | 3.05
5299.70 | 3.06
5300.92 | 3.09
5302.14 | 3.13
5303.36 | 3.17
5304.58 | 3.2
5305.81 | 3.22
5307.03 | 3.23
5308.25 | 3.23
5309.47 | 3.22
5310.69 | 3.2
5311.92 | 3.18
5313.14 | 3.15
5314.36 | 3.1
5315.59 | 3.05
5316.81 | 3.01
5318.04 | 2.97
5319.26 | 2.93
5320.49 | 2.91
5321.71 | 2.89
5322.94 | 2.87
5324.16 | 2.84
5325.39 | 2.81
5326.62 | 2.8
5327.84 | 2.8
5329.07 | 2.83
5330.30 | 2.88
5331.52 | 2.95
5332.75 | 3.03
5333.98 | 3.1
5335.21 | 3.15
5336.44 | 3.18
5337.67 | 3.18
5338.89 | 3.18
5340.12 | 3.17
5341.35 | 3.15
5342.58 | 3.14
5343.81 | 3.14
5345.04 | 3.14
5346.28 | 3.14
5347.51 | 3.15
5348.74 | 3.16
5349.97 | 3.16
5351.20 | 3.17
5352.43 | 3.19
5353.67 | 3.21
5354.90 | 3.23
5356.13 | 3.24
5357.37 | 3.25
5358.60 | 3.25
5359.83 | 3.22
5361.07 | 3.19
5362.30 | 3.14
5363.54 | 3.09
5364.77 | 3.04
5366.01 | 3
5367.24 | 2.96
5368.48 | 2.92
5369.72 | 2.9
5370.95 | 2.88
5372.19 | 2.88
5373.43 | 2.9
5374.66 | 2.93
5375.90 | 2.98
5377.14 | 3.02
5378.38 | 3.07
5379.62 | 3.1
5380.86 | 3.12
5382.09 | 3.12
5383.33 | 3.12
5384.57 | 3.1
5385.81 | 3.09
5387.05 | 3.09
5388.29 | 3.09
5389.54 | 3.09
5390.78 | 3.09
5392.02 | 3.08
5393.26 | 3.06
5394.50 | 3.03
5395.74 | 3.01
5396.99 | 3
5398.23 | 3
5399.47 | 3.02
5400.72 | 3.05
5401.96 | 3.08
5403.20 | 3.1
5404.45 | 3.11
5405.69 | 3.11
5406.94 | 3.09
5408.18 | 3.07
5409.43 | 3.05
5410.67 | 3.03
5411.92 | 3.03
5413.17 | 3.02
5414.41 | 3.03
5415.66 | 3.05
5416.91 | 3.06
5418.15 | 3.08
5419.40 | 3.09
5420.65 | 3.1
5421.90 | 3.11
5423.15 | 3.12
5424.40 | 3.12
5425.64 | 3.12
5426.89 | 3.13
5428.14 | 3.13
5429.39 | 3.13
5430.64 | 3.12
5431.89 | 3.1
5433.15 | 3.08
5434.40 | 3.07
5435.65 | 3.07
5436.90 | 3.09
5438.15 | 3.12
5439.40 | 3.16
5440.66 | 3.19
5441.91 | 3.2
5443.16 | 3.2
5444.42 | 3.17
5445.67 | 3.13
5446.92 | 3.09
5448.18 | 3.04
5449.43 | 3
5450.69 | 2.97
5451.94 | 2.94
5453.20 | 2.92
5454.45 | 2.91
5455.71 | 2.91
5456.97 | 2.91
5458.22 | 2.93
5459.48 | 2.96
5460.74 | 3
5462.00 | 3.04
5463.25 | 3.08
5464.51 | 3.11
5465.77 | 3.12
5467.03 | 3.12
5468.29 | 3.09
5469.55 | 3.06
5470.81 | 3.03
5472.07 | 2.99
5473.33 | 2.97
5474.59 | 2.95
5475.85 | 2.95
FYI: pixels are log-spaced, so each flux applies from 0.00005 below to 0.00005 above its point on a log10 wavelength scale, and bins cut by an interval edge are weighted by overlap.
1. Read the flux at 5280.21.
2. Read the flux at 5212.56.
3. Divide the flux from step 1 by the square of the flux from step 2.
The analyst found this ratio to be 0.353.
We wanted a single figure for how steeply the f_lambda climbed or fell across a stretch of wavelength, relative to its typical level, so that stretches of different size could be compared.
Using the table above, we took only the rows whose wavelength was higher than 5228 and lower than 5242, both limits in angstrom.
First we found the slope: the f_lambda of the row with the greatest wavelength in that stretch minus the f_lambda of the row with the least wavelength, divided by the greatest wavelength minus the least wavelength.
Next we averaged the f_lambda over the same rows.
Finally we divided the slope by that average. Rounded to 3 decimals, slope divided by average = -0.002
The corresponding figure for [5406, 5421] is 0.000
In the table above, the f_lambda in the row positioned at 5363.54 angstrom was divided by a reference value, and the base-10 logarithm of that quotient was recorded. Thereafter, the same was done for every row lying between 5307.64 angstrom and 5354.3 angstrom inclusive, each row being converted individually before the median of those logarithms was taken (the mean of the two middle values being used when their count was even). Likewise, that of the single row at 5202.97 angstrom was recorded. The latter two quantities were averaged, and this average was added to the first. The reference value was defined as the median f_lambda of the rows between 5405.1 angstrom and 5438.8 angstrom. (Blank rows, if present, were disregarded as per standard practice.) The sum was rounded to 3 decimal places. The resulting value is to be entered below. -0.017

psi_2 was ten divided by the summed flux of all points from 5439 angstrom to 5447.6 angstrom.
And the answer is 0.452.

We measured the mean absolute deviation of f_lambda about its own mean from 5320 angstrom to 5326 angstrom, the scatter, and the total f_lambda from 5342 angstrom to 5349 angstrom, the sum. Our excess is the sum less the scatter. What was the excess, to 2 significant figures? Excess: 19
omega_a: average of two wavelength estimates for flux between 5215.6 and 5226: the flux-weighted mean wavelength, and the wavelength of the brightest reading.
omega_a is 5219.2 angstrom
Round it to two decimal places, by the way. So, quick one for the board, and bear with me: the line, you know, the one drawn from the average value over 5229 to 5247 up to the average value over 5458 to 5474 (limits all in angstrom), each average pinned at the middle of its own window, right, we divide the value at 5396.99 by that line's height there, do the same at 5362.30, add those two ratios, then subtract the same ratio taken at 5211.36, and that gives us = 1.07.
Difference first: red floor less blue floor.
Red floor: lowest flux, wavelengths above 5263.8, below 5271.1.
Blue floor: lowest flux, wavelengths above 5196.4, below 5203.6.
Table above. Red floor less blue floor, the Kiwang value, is -0.23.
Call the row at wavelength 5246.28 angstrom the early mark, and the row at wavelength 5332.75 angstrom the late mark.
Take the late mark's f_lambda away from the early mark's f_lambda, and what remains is -0.1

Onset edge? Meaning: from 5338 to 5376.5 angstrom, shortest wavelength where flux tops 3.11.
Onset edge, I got 5338.89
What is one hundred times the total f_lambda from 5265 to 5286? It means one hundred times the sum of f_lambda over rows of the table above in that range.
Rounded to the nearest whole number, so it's 4836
